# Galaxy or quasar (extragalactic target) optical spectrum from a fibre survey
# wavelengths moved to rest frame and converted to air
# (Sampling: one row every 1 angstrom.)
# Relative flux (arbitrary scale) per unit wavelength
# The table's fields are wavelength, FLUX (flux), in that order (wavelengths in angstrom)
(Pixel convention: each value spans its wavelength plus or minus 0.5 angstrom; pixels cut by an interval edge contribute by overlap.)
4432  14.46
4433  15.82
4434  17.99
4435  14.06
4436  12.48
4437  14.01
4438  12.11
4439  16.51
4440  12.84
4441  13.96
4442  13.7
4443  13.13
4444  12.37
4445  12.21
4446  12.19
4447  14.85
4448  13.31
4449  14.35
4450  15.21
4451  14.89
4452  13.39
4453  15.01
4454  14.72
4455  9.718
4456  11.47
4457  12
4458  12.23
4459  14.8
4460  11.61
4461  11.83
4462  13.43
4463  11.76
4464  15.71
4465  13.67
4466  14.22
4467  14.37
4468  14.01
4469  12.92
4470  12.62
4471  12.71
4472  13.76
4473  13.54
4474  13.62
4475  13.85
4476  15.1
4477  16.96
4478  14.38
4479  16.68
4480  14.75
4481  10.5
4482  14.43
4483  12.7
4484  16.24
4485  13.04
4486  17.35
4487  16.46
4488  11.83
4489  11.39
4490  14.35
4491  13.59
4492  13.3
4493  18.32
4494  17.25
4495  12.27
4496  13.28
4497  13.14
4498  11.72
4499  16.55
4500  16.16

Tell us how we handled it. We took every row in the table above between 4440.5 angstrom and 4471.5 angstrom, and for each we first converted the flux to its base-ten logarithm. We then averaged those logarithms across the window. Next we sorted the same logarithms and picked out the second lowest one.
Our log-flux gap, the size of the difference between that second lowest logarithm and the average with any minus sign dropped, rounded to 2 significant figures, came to 0.062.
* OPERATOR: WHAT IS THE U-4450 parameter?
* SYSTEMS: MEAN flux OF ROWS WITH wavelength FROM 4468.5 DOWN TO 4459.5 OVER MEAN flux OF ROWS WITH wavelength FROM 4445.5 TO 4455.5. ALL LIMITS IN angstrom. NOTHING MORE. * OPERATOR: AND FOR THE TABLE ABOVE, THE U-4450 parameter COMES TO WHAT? 0.97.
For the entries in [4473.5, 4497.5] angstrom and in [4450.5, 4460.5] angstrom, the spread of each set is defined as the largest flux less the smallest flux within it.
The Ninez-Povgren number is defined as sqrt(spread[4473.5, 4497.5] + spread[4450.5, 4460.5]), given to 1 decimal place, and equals 3.6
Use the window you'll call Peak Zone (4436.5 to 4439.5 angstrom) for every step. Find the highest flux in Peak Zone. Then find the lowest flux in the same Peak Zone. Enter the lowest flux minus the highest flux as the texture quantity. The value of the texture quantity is -4.4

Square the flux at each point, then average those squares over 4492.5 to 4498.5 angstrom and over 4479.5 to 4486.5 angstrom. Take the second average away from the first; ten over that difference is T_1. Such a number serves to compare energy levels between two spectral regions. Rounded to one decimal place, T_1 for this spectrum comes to 1.4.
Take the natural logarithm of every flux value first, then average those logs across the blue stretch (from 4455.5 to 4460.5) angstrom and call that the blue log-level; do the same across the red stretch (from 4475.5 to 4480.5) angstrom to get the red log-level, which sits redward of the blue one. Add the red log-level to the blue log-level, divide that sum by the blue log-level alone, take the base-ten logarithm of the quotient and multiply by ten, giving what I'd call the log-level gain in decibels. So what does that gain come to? 3.20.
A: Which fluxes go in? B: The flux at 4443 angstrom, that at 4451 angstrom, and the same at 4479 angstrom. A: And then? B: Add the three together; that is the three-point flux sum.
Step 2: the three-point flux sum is 44.7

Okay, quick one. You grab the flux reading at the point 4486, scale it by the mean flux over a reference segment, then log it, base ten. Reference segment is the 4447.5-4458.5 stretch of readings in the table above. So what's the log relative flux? 0.12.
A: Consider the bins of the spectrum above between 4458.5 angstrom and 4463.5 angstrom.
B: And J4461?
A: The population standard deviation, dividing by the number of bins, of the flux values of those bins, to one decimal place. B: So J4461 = 1.2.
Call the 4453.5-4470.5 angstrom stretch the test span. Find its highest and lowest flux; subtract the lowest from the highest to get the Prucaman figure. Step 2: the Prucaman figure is 6.0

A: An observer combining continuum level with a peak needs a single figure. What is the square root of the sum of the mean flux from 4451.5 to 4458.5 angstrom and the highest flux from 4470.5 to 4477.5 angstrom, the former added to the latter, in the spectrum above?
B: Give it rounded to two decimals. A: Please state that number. 5.44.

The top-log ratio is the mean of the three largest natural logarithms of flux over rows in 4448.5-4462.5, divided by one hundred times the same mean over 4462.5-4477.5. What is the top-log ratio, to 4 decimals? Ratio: 0.0098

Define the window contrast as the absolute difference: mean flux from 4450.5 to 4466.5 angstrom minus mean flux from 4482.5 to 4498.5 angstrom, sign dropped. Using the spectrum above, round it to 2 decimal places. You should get 0.99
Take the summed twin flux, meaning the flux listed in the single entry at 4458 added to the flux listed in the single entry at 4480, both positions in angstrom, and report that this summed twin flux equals 27.0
